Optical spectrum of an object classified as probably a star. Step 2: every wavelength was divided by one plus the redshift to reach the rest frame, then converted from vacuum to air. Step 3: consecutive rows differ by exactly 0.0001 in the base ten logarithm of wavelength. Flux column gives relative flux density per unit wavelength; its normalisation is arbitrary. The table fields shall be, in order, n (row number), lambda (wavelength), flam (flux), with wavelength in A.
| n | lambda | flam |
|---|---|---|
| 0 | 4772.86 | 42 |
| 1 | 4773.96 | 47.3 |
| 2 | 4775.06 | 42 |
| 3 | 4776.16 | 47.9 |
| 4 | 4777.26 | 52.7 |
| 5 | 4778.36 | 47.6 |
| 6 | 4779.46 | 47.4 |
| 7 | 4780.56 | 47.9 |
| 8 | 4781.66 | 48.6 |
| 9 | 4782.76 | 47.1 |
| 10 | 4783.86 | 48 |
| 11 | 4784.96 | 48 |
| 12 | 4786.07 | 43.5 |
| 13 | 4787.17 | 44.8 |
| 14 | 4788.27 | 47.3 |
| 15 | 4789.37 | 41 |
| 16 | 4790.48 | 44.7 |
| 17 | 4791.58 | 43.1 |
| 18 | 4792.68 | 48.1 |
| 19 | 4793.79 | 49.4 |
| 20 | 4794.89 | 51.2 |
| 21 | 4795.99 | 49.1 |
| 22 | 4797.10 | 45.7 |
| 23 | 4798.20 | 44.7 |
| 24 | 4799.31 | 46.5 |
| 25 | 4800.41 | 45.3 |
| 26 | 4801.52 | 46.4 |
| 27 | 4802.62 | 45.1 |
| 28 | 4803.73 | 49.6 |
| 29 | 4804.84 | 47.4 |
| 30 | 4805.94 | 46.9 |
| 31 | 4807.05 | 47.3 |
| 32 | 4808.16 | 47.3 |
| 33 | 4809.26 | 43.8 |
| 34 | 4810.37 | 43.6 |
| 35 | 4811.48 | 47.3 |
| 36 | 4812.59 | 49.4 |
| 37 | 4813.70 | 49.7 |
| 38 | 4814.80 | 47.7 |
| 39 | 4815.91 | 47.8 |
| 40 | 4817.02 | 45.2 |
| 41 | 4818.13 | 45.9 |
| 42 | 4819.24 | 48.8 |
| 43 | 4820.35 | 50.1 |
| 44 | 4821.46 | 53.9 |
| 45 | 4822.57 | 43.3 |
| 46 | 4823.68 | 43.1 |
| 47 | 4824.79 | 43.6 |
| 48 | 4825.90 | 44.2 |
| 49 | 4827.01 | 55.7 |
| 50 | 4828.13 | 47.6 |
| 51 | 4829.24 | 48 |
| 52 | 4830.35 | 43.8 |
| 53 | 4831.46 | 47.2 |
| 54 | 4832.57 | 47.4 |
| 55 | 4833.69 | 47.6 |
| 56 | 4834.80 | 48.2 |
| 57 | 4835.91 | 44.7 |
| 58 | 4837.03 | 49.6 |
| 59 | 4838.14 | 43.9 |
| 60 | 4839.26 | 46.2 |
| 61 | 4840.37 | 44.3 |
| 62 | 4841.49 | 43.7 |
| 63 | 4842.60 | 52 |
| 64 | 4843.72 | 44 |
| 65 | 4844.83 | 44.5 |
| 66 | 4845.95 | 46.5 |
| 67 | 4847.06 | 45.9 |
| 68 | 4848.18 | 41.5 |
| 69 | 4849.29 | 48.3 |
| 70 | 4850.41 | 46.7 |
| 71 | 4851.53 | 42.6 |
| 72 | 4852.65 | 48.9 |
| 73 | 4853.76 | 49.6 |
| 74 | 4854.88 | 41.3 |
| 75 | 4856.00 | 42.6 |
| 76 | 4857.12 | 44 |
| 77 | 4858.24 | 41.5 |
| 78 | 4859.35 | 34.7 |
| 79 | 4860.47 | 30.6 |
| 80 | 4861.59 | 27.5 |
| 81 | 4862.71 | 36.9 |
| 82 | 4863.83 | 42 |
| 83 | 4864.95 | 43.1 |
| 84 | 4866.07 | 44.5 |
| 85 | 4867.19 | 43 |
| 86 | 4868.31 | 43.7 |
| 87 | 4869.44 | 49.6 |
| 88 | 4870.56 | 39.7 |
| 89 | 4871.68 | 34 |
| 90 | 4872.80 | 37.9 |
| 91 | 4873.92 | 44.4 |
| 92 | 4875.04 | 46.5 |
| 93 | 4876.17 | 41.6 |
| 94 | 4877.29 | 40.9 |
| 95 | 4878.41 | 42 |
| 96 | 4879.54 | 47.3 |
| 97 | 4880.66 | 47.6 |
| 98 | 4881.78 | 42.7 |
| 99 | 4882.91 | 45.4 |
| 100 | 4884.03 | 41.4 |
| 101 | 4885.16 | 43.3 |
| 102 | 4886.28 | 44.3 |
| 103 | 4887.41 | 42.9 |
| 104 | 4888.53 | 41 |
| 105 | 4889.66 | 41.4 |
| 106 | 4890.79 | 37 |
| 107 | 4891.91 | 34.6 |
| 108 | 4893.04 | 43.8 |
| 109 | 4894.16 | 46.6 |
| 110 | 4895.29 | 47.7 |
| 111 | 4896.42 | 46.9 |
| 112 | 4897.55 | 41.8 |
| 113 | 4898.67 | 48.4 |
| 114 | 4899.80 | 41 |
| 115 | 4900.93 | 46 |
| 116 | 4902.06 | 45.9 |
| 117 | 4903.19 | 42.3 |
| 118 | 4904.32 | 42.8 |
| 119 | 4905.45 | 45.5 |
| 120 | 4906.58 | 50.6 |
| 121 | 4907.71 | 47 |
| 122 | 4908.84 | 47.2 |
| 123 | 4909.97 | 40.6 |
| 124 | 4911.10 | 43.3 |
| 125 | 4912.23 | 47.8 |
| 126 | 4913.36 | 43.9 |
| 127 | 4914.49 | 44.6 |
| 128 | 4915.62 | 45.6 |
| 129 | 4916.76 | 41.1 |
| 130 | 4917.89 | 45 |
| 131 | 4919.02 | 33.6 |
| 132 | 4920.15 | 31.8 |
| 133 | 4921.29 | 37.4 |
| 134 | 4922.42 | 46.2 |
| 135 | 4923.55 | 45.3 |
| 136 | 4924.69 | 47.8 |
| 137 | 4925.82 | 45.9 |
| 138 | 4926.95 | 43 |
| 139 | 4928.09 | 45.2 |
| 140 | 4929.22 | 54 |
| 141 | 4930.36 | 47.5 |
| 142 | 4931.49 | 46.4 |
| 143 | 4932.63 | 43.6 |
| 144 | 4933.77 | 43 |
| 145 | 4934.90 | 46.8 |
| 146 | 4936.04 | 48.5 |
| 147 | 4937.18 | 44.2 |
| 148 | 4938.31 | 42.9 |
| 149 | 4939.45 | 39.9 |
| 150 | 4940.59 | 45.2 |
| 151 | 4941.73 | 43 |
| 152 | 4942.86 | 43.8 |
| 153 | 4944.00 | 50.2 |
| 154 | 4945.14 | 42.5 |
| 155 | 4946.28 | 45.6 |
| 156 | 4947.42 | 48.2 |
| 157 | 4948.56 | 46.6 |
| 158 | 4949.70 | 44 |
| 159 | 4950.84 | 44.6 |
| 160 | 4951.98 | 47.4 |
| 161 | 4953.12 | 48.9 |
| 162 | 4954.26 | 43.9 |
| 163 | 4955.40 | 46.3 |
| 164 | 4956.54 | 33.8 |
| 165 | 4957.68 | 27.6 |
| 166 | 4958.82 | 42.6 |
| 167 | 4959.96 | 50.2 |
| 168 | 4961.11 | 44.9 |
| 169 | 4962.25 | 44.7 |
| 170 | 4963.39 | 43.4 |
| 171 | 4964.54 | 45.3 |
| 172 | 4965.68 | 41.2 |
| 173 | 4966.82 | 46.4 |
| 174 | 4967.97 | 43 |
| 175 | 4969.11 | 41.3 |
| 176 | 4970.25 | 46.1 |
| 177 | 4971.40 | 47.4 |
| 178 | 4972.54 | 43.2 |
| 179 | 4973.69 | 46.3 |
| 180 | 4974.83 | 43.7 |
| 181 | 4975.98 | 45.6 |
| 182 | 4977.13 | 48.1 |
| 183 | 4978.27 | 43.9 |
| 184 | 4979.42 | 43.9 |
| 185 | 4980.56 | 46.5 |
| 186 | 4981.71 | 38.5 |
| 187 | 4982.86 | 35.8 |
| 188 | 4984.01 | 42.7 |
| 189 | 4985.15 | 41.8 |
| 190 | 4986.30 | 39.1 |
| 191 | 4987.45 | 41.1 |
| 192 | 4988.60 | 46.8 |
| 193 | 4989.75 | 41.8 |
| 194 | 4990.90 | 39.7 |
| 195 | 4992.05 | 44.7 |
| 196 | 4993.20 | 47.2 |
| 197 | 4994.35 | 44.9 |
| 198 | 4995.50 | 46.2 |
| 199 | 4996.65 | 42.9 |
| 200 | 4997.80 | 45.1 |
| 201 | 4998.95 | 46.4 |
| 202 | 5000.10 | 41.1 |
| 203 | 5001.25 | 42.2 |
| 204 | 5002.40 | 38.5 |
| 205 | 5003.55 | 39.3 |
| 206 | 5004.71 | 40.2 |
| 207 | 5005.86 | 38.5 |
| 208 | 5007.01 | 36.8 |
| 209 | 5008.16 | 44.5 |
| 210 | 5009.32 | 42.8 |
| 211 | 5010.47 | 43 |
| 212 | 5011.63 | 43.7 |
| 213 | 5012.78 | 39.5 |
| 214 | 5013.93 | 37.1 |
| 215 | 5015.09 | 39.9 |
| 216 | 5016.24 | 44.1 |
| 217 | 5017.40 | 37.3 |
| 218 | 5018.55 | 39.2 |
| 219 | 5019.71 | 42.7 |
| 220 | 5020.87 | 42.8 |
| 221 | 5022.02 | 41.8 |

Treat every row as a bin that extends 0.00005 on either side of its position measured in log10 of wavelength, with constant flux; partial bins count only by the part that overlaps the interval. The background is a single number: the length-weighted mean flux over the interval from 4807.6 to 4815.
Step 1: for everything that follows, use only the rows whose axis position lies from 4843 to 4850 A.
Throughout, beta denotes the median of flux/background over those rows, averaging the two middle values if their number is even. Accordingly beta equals 0.96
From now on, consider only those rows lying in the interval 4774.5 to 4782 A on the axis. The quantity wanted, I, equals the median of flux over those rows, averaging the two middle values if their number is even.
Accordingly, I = 47.9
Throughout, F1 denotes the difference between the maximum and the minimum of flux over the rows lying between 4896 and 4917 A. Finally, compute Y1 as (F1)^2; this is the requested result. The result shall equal 100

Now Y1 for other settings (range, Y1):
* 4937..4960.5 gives 511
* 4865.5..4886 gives 243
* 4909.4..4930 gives 493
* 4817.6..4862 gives 795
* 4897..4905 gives 55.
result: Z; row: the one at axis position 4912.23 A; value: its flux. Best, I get 47.8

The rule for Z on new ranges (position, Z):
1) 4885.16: 43.3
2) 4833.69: 47.6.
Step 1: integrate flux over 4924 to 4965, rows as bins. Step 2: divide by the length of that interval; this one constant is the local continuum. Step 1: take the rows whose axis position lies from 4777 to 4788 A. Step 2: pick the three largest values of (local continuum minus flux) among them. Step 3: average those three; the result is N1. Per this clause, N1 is 0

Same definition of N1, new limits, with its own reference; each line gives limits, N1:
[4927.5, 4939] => 2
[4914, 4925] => 10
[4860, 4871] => 13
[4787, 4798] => 2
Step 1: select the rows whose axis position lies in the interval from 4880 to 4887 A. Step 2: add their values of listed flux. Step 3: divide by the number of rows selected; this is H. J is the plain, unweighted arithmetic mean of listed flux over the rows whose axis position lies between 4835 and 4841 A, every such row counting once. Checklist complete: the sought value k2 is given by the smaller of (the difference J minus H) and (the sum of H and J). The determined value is 2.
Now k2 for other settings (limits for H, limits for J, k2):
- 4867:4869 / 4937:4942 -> 0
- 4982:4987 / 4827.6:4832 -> 7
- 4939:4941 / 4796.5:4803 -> 3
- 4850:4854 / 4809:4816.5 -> 0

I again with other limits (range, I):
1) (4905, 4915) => 45.5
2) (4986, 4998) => 44.7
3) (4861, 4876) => 43.0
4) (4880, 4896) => 43.1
